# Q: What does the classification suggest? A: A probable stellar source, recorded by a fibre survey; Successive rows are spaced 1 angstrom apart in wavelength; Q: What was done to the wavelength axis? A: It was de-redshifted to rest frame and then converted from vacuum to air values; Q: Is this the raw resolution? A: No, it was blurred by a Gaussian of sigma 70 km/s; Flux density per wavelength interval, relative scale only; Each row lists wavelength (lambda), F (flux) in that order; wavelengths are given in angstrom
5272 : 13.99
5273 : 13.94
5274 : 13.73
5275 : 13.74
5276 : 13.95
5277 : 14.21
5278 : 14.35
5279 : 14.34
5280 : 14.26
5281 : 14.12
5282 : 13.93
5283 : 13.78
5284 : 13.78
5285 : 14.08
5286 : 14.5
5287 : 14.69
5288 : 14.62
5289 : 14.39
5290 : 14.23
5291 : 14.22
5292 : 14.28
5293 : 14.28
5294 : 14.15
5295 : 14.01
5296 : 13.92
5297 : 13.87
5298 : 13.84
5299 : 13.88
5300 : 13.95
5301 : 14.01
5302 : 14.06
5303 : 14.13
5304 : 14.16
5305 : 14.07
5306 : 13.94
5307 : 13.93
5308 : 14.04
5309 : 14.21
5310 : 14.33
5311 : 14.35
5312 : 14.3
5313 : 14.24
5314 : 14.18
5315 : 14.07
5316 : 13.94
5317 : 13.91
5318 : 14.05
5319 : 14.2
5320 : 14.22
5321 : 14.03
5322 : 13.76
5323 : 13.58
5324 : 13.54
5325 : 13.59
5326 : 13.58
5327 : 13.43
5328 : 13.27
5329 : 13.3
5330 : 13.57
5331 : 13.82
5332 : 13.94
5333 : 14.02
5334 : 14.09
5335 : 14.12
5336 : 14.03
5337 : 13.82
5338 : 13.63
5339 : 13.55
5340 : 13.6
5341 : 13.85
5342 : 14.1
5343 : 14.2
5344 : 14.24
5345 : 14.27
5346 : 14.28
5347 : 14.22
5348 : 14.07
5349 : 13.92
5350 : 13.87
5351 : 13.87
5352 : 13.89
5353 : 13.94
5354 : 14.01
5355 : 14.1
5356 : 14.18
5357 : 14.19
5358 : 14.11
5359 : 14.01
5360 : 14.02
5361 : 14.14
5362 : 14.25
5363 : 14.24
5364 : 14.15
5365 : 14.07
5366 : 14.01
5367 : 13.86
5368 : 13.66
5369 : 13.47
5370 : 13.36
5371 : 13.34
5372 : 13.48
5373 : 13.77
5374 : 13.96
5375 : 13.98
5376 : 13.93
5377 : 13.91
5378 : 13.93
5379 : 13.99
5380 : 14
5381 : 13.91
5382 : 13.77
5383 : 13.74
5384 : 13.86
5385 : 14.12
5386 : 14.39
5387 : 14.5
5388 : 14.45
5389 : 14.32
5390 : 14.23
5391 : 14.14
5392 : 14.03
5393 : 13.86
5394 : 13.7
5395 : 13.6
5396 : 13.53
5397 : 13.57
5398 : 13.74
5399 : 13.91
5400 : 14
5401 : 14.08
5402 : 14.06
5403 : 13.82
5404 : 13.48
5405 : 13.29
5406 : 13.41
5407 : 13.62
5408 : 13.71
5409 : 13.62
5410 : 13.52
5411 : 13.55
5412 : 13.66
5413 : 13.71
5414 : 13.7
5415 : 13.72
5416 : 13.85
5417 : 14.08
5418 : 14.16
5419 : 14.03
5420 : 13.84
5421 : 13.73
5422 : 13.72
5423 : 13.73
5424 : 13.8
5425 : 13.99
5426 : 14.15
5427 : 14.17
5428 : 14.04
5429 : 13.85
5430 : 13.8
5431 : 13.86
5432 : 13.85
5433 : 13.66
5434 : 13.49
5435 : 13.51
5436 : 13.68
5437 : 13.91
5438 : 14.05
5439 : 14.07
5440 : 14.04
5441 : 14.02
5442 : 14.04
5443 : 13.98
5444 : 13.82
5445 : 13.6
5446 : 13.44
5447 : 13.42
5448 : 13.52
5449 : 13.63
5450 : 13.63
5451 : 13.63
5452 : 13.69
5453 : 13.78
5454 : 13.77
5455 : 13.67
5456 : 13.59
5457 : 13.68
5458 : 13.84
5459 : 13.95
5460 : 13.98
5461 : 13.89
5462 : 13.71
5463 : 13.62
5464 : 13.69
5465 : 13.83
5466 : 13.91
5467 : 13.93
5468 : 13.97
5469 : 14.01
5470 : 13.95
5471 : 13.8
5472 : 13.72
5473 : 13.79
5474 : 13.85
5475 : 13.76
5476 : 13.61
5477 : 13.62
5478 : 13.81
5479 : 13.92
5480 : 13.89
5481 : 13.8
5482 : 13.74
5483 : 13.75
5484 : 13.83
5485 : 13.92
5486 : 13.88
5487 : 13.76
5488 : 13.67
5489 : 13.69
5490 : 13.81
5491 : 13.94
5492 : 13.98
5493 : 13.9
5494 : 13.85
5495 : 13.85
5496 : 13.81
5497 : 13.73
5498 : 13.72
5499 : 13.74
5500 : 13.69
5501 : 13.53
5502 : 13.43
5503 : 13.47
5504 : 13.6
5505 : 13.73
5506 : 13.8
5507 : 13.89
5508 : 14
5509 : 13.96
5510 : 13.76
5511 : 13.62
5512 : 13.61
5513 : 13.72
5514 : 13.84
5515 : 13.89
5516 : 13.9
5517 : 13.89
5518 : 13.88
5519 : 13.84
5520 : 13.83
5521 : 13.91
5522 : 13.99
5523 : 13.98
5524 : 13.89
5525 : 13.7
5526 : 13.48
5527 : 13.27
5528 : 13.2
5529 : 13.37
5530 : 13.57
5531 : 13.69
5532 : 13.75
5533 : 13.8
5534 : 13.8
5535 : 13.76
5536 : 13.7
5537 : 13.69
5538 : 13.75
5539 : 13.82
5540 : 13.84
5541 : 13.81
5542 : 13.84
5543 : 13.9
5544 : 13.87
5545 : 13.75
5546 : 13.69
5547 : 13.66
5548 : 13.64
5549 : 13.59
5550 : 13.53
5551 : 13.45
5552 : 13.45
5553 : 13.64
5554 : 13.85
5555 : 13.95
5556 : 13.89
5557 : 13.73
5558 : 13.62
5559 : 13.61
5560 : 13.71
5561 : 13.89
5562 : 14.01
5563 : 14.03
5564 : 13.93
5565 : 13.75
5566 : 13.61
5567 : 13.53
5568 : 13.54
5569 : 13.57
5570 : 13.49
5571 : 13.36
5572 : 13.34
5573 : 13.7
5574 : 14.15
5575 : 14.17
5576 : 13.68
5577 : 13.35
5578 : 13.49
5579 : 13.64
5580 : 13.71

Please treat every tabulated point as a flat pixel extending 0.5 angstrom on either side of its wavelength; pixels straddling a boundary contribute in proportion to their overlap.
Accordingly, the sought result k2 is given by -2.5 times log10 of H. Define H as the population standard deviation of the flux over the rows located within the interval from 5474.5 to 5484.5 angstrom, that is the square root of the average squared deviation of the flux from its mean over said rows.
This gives 2.54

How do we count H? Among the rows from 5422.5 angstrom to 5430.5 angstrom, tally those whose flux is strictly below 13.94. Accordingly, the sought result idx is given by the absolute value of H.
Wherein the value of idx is 4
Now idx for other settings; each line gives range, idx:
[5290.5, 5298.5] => 3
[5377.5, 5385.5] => 5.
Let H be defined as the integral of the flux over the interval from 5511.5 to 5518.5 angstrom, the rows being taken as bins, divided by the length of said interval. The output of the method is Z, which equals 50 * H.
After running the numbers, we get 691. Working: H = 13.8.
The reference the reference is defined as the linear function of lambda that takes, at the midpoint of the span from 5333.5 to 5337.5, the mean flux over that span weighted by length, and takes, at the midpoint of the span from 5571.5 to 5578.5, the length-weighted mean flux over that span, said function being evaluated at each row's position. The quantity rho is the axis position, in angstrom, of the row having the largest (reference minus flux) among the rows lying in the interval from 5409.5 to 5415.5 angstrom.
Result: 5410 angstrom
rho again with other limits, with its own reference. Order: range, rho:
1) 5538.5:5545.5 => 5545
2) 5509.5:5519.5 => 5512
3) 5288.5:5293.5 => 5291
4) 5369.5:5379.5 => 5371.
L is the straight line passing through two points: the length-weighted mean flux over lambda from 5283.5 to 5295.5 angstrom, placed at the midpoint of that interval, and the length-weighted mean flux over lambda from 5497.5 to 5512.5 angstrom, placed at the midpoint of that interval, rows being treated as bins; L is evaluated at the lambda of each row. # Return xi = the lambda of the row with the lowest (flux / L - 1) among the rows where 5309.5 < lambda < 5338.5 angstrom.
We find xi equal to 5328 angstrom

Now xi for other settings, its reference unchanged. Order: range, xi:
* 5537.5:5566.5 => 5551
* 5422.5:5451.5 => 5447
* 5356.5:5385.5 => 5371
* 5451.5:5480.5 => 5456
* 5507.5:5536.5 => 5528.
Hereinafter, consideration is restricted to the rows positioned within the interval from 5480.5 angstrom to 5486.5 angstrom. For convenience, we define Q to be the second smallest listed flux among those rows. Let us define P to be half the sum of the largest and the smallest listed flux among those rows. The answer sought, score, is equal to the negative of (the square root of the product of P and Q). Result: -13.79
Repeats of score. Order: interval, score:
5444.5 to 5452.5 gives -13.50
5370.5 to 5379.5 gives -13.57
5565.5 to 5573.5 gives -13.44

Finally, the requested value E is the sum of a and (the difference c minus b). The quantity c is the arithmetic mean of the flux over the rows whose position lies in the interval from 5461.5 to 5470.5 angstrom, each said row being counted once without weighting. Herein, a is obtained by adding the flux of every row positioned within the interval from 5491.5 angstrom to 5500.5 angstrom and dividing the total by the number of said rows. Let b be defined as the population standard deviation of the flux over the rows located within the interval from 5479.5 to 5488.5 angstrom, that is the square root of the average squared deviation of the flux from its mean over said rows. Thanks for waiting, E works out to 27.6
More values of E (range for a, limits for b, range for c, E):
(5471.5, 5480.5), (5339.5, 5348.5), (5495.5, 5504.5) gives 27.2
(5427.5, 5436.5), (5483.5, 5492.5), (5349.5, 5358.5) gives 27.7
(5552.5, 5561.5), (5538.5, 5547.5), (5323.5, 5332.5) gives 27.2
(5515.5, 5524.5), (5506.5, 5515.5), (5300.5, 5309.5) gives 27.8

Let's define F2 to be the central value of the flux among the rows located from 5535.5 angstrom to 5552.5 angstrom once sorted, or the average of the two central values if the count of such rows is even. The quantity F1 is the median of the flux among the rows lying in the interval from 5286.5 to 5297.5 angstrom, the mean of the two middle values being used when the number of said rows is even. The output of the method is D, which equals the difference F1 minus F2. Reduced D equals 0.53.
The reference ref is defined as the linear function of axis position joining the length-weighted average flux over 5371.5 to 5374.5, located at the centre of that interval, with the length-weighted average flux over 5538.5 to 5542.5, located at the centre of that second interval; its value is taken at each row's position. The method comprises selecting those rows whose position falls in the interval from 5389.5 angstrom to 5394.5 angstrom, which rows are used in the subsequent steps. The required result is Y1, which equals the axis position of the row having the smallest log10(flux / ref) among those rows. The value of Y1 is 5394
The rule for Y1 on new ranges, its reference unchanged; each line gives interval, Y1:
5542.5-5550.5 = 5550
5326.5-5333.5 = 5328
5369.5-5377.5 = 5371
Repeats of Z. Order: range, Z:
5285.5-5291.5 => 722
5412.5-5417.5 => 691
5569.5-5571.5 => 671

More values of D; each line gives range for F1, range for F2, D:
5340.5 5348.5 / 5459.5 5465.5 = 0.44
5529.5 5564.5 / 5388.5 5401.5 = -0.16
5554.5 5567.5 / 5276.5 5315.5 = -0.40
